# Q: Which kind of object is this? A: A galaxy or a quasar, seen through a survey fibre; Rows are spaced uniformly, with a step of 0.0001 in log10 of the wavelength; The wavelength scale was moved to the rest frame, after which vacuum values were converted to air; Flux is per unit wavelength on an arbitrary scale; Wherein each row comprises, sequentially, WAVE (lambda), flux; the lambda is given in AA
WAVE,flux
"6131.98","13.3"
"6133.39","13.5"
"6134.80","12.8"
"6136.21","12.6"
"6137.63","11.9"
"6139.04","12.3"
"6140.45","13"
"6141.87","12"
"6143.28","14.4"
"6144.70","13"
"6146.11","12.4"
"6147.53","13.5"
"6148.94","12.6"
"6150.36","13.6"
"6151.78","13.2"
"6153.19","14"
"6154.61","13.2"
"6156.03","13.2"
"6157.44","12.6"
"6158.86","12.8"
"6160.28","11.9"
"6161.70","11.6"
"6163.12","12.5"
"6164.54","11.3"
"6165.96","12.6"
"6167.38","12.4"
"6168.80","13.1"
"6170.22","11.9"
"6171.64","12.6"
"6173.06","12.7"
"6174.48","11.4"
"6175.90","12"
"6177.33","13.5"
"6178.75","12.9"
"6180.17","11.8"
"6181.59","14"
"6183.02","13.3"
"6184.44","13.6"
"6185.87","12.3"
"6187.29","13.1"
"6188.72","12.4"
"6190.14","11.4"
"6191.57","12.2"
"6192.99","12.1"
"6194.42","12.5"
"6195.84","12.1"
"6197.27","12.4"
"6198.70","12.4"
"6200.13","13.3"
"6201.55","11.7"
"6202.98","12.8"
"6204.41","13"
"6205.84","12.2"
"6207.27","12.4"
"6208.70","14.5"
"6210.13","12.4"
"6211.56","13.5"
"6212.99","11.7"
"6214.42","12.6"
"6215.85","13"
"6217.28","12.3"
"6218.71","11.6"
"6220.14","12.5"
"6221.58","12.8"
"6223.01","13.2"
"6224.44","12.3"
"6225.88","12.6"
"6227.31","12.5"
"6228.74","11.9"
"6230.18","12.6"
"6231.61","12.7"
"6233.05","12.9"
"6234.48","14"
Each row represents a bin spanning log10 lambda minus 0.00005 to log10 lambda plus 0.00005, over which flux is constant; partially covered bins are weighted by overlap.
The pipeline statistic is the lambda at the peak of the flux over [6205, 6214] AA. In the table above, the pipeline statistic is 6208.70 AA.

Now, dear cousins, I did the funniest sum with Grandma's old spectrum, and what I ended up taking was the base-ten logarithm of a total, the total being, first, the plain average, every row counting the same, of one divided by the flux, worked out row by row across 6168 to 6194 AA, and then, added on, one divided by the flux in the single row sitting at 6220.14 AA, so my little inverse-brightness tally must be -0.796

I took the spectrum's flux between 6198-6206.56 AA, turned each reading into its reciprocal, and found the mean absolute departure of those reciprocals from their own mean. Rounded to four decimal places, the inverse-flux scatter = 0.0030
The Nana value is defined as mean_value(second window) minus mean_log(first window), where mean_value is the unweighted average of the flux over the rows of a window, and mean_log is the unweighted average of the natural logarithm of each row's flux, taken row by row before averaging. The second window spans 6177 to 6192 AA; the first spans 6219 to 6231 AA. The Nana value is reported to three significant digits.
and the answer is 10.2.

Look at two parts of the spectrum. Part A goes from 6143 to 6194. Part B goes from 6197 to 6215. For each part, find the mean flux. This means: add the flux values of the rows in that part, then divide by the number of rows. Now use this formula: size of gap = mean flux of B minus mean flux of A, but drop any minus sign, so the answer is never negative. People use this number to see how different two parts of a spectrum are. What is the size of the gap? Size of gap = 0.01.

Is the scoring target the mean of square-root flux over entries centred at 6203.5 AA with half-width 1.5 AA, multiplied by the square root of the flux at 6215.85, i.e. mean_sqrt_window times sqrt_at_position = 12.9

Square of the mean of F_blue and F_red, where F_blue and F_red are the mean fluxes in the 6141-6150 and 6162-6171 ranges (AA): 160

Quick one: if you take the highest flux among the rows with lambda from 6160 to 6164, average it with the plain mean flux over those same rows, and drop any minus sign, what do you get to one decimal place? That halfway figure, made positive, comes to 12.2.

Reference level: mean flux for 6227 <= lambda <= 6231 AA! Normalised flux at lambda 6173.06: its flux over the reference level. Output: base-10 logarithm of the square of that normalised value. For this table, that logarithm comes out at 0.025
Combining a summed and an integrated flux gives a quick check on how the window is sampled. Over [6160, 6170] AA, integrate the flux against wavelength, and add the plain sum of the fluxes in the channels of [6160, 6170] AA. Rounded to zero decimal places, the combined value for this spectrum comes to 207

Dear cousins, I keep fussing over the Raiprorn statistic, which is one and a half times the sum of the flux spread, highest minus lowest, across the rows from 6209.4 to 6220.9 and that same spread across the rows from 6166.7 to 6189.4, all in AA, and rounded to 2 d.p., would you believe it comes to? 6.75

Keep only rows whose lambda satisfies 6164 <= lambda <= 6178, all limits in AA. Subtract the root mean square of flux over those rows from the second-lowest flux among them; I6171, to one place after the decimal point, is -1.0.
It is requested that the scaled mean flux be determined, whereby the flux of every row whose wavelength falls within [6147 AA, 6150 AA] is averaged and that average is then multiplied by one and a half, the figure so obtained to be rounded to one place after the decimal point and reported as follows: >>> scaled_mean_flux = 19.6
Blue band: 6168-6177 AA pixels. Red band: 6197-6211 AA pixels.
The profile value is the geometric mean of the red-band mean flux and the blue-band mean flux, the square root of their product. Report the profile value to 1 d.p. 12.5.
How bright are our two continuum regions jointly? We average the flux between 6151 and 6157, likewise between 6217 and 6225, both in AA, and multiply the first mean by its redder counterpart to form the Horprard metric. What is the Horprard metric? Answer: 167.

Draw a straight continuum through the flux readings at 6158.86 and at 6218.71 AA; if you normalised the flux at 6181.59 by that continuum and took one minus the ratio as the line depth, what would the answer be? -0.13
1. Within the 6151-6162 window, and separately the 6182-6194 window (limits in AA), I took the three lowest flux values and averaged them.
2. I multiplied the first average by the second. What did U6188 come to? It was 143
